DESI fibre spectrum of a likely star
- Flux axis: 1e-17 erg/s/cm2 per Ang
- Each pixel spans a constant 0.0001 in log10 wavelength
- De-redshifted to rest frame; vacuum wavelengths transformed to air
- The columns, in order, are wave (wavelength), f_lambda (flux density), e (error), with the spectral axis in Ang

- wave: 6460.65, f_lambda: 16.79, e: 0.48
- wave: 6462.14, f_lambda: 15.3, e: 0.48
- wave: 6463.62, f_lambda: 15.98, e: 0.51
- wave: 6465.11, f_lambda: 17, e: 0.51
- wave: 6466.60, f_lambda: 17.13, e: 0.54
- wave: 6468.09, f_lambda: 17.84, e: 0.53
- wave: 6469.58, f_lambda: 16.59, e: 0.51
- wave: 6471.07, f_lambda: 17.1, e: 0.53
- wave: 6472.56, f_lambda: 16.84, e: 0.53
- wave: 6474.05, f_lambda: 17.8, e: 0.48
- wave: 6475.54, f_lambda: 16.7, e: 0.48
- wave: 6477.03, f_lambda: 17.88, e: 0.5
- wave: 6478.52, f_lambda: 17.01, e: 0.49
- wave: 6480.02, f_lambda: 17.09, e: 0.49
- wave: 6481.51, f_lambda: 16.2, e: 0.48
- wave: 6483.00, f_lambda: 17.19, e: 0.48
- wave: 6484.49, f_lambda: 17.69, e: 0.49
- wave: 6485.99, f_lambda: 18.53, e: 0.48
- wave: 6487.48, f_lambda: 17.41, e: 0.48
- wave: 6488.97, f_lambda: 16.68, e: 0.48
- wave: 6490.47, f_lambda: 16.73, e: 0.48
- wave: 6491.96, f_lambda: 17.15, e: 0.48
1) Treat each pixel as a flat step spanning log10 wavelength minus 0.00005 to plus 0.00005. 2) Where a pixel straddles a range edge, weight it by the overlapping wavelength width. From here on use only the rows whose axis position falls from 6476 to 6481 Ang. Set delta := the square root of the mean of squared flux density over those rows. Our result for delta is 17.3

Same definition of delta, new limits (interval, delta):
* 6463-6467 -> 16.7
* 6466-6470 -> 17.2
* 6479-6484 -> 16.8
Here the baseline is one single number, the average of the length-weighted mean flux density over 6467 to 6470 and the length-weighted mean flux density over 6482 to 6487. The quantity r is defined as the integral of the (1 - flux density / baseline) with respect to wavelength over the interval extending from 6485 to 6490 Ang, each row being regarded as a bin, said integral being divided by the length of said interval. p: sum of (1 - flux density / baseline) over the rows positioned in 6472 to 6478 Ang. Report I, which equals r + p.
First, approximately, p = 0.04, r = -0.001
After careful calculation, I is 0.04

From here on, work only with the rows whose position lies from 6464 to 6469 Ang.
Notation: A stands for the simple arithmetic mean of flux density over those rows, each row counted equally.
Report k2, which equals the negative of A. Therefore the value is -17.3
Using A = 17.3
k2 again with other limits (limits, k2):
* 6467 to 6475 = -17.2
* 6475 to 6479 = -17.2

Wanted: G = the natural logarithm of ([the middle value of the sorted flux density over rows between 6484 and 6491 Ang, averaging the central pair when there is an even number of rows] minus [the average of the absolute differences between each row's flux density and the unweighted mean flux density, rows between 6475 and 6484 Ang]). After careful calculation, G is 2.84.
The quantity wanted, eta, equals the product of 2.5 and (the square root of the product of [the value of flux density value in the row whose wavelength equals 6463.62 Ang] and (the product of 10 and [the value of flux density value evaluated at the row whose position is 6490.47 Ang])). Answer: 129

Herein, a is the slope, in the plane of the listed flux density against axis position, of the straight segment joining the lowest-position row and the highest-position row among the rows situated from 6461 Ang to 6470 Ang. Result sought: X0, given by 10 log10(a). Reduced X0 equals -7.6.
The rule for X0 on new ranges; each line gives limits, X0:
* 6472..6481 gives -14.7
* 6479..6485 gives -8.7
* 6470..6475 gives -6.3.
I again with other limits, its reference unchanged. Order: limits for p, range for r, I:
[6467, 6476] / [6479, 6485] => 0.14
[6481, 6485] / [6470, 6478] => 0.09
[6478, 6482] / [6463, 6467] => 0.17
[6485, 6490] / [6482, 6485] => 0.00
